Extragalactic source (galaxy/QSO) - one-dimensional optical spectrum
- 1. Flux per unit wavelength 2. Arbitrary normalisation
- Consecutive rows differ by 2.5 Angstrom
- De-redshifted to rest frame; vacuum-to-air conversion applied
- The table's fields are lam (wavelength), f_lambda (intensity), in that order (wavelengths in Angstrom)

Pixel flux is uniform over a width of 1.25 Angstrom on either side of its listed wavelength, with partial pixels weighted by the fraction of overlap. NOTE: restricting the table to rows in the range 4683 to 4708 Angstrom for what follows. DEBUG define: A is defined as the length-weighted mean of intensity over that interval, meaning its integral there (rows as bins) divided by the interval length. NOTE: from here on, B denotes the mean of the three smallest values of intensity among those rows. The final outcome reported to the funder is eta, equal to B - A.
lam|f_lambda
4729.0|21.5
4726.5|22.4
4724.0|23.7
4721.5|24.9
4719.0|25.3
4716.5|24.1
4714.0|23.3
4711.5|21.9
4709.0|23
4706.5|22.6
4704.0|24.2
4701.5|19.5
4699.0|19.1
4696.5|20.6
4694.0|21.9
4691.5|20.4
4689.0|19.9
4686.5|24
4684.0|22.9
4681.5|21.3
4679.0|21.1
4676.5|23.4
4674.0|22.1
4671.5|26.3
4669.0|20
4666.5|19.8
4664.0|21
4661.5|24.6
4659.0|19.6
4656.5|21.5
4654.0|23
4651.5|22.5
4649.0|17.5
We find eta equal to -2.0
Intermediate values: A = 21.5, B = 19.5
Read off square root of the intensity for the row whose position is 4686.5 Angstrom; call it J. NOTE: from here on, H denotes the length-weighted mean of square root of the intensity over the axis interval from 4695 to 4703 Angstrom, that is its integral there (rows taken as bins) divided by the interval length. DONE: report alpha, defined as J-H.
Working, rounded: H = 4.46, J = 4.90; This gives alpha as 0.4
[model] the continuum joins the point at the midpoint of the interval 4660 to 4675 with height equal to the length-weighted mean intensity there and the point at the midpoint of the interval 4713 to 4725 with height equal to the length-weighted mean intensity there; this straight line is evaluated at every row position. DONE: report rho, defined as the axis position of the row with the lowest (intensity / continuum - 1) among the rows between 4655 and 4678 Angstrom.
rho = 4666.5 Angstrom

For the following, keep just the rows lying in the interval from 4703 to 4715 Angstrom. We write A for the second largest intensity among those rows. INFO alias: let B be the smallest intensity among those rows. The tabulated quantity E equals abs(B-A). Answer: 1.4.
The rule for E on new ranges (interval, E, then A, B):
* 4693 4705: 2.8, 21.9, 19.1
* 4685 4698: 2.0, 21.9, 19.9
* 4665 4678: 3.6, 23.4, 19.8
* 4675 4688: 2.3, 23.4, 21.1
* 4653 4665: 3.4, 23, 19.6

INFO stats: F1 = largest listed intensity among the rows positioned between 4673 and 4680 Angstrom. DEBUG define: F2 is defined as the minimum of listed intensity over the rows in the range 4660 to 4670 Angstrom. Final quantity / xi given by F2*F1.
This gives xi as 463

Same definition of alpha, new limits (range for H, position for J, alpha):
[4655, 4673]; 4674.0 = 0.0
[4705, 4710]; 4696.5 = -0.2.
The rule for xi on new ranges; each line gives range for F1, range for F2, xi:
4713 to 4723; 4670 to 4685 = 534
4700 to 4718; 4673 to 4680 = 511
